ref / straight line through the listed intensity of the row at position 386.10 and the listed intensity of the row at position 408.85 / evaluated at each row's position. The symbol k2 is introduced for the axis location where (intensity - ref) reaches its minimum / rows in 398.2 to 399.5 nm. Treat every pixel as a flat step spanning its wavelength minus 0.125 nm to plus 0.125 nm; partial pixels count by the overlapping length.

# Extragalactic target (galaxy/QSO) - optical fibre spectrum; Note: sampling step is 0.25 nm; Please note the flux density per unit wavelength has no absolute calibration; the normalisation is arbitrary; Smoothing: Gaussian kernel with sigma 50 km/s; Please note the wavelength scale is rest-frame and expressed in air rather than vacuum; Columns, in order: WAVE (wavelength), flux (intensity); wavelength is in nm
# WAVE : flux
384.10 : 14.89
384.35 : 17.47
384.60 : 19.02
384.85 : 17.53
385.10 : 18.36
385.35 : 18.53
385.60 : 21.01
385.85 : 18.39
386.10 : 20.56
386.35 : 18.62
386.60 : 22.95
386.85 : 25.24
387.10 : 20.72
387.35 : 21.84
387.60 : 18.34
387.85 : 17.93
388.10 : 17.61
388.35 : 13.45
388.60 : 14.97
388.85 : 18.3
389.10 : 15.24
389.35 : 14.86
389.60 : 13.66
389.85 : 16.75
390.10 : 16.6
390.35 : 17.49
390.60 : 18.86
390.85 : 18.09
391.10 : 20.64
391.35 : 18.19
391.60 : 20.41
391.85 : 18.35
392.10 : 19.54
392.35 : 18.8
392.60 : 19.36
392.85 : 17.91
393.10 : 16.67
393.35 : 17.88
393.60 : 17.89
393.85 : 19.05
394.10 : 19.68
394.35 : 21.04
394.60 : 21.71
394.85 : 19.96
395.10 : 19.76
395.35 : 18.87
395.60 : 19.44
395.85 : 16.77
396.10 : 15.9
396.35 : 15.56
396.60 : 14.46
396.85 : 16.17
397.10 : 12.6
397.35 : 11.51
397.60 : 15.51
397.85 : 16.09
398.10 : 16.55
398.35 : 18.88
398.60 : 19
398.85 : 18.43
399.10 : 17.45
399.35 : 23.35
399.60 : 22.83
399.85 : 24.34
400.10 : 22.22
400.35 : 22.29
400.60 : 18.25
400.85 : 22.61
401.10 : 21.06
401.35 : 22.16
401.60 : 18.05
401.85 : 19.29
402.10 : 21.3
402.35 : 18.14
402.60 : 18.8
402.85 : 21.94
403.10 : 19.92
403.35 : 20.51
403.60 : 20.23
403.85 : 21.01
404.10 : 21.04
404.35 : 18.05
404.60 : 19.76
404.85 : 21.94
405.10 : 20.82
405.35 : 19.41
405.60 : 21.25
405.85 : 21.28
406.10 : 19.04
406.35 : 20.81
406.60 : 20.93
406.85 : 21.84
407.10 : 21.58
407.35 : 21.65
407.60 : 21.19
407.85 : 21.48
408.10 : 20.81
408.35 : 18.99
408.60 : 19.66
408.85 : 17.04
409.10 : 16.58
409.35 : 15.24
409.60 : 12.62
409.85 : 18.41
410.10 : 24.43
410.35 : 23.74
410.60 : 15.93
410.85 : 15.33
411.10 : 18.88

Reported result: 399.10 nm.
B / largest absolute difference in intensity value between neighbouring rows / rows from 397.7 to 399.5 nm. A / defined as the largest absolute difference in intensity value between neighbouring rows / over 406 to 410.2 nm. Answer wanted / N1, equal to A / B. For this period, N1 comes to 1.0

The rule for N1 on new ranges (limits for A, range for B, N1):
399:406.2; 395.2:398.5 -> 1.5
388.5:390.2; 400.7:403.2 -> 0.8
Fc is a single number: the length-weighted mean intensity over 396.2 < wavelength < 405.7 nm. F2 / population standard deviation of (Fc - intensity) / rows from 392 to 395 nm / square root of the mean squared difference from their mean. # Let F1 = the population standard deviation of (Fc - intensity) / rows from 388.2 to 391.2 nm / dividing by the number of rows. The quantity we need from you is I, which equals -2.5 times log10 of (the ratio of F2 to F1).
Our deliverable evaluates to 0.5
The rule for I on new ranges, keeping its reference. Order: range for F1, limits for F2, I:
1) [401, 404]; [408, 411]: -1.0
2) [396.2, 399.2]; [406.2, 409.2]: 0.3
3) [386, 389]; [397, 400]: -0.2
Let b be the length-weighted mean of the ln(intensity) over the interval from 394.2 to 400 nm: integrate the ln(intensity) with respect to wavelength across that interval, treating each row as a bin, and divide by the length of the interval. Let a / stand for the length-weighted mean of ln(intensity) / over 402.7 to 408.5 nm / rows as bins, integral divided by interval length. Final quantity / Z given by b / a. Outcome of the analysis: 0.952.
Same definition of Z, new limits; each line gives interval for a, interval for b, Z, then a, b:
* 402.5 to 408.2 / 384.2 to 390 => 0.956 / 3.03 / 2.895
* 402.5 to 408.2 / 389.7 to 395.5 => 0.969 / 3.03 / 2.933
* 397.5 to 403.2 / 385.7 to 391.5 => 0.969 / 2.99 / 2.892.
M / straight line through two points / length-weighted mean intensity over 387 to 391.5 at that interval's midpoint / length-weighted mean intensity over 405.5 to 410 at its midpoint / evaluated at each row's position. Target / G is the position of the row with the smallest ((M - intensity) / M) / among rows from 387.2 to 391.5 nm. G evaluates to 387.35 nm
